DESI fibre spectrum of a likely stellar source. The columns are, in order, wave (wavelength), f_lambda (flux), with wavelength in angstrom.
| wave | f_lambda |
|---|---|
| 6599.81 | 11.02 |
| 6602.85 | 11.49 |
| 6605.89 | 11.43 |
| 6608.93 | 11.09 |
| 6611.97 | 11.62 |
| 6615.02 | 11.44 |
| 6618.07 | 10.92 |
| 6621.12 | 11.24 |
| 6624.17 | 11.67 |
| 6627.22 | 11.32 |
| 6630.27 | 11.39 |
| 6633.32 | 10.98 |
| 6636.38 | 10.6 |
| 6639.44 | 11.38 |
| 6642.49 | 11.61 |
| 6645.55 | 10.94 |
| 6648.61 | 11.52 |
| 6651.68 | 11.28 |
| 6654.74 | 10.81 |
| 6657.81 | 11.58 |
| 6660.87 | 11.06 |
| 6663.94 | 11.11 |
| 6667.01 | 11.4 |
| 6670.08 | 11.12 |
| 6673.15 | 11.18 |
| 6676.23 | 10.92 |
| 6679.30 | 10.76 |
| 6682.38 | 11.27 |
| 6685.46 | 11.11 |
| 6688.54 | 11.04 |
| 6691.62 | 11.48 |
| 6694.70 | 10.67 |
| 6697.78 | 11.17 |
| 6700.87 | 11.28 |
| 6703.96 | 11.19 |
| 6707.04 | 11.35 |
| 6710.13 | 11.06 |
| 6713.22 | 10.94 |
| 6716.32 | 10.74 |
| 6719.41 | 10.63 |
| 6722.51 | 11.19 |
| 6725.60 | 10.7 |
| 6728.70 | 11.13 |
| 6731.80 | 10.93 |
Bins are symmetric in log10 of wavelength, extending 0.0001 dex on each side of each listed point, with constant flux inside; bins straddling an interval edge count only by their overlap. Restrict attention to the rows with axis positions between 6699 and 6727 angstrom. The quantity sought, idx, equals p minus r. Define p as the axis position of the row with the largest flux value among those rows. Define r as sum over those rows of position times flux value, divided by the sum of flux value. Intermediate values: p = 6707.04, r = 6713.1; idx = -6.1 angstrom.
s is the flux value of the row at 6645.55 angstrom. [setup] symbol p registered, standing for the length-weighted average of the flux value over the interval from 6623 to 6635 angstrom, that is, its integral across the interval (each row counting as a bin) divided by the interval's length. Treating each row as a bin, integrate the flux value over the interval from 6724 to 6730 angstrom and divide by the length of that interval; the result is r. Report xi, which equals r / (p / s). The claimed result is 10.5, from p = 11.3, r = 10.9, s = 10.94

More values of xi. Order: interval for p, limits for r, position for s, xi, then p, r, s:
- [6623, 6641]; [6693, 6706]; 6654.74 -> 10.7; 11.2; 11.1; 10.81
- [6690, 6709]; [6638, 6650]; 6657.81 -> 11.8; 11.2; 11.4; 11.58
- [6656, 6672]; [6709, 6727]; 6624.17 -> 11.3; 11.2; 10.9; 11.67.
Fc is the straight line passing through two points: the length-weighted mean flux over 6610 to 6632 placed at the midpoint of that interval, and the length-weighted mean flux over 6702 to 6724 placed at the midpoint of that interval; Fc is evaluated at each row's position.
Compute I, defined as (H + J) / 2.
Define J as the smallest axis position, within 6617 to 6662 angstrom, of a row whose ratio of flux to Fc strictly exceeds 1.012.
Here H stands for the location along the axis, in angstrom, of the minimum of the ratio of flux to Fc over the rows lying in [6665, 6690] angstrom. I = 6651.7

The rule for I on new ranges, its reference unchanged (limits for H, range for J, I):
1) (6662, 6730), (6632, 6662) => 6668.6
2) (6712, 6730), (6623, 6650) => 6671.8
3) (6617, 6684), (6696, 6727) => 6668.6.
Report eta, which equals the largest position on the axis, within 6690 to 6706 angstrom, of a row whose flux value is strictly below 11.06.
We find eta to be 6694.70 angstrom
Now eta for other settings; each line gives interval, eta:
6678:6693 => 6688.54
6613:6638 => 6636.38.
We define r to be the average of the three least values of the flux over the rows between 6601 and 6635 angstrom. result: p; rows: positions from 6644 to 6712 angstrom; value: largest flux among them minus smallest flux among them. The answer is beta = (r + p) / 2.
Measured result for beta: 5.95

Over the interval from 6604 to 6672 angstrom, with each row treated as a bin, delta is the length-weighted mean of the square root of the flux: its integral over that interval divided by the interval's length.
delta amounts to 3.35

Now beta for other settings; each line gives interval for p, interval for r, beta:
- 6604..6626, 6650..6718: 5.74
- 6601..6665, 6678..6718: 5.90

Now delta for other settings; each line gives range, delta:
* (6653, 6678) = 3.34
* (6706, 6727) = 3.31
